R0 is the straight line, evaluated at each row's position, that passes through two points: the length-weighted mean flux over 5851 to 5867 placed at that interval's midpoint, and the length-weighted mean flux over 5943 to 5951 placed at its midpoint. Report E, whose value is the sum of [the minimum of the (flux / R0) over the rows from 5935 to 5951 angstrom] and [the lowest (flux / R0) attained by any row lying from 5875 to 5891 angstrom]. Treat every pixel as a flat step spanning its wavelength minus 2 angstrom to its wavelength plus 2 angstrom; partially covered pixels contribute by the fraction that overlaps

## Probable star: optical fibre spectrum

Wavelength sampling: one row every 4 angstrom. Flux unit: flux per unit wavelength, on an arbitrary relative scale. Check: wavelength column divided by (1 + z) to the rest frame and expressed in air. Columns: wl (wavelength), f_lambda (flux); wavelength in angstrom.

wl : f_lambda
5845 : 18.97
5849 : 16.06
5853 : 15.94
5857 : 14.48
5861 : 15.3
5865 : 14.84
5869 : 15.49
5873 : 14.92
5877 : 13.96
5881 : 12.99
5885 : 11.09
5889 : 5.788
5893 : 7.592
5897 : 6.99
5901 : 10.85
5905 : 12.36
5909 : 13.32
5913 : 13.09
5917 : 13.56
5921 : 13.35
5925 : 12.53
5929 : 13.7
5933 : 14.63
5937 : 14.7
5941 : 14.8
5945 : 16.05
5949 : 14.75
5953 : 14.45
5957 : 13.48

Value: 1.34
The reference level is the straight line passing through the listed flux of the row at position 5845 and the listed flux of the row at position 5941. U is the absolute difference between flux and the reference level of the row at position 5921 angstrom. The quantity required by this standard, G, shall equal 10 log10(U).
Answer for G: 3.7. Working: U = 2.32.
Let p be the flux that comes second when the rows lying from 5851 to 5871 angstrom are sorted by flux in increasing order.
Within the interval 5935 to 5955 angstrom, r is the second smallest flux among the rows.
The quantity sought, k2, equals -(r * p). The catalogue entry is -218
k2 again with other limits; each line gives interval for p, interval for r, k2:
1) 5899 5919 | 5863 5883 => -173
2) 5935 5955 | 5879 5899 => -103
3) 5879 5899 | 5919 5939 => -93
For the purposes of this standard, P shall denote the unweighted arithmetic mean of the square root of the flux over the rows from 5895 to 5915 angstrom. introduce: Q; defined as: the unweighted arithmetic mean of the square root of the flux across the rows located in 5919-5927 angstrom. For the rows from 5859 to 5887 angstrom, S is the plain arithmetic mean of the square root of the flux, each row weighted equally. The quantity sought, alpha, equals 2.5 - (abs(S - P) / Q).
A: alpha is 2.39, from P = 3.3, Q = 3.60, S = 3.75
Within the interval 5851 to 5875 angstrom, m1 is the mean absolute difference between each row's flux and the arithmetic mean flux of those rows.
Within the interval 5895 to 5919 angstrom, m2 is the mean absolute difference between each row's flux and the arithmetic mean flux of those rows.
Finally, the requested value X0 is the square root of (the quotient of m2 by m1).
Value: 2.11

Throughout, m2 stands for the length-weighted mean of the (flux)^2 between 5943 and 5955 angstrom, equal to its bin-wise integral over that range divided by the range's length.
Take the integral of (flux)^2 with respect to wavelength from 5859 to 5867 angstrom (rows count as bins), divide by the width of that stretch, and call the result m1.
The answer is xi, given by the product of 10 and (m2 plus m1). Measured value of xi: 4551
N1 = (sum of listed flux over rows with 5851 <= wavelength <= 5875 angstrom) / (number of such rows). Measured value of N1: 15.2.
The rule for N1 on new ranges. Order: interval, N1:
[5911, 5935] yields 13.5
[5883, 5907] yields 9.1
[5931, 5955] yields 14.9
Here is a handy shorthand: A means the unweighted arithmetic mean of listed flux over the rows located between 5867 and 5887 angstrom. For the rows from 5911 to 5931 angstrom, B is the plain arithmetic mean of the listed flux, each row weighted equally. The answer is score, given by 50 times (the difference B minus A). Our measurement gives -22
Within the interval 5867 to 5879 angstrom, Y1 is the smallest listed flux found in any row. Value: 13.96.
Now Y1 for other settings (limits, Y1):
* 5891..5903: 6.99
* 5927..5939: 13.7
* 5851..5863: 14.48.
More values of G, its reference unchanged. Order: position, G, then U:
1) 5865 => 5.1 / 3.26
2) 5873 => 4.5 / 2.83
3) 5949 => -5.3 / 0.30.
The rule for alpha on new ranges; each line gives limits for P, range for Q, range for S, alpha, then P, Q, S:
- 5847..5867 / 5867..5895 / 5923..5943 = 2.45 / 3.9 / 3.38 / 3.75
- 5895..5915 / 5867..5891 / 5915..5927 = 2.42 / 3.3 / 3.48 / 3.63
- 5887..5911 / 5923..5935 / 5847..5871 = 2.26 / 3.0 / 3.69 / 3.92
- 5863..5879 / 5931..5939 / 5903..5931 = 2.44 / 3.8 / 3.83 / 3.62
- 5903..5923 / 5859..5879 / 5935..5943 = 2.44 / 3.6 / 3.86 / 3.84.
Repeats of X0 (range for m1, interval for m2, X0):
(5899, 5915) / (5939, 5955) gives 0.81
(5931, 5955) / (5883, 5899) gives 2.05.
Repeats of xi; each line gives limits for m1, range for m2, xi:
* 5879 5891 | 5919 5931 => 2827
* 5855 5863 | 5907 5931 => 3978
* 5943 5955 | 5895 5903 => 3113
